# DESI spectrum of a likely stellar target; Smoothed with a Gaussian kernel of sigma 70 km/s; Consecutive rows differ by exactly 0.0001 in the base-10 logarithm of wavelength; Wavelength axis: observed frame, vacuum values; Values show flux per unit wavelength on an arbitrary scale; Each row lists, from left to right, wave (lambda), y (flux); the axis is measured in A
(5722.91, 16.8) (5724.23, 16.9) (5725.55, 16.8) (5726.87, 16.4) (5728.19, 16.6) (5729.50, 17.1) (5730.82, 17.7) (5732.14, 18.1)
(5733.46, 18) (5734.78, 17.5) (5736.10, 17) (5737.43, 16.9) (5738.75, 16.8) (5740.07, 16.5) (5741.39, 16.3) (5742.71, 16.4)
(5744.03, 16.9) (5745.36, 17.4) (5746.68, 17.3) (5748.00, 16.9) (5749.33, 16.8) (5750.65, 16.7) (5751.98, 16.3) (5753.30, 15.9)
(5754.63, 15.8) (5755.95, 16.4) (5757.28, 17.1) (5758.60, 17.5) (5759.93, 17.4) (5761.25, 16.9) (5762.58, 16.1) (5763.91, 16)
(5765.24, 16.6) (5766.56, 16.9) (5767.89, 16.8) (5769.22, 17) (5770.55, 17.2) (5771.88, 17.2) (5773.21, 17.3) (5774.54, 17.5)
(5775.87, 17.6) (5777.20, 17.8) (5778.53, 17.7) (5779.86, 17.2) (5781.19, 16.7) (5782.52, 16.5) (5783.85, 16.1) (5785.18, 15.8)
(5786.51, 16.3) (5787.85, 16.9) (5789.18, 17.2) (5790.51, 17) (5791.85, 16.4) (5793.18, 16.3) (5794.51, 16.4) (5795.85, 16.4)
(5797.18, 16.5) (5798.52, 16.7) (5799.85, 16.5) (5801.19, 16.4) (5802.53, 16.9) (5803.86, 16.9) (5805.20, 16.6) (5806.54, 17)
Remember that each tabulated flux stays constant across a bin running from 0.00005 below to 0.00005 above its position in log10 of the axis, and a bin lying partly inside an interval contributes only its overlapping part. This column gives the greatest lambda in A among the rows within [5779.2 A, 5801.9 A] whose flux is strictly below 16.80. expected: 5801.19 A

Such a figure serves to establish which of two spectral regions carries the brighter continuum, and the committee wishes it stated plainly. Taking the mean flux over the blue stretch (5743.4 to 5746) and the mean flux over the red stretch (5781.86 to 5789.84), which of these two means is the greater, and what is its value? 17.1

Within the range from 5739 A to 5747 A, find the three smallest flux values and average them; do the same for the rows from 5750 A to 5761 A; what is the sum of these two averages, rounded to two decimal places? 32.40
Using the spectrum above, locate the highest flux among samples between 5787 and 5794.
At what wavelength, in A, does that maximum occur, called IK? 5789.18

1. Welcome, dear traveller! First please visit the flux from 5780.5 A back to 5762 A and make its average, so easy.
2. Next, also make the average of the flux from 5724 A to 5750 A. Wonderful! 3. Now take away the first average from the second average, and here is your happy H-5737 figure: -0.05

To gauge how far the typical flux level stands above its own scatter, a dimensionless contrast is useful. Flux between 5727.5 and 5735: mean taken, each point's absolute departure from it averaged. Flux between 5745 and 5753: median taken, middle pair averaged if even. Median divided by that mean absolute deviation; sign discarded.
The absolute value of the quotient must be 39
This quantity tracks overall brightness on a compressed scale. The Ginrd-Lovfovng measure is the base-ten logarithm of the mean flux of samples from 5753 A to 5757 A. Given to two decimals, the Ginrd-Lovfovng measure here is 1.21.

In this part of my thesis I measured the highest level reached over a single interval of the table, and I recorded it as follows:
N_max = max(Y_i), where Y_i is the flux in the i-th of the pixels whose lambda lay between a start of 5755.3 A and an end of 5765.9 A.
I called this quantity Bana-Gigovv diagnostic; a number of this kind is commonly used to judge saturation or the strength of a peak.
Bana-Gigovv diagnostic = 17.5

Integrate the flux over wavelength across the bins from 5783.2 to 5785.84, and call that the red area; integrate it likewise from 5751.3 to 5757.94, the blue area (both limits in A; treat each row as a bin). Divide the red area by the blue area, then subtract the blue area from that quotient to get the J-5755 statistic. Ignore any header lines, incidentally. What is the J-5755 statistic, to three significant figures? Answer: -108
